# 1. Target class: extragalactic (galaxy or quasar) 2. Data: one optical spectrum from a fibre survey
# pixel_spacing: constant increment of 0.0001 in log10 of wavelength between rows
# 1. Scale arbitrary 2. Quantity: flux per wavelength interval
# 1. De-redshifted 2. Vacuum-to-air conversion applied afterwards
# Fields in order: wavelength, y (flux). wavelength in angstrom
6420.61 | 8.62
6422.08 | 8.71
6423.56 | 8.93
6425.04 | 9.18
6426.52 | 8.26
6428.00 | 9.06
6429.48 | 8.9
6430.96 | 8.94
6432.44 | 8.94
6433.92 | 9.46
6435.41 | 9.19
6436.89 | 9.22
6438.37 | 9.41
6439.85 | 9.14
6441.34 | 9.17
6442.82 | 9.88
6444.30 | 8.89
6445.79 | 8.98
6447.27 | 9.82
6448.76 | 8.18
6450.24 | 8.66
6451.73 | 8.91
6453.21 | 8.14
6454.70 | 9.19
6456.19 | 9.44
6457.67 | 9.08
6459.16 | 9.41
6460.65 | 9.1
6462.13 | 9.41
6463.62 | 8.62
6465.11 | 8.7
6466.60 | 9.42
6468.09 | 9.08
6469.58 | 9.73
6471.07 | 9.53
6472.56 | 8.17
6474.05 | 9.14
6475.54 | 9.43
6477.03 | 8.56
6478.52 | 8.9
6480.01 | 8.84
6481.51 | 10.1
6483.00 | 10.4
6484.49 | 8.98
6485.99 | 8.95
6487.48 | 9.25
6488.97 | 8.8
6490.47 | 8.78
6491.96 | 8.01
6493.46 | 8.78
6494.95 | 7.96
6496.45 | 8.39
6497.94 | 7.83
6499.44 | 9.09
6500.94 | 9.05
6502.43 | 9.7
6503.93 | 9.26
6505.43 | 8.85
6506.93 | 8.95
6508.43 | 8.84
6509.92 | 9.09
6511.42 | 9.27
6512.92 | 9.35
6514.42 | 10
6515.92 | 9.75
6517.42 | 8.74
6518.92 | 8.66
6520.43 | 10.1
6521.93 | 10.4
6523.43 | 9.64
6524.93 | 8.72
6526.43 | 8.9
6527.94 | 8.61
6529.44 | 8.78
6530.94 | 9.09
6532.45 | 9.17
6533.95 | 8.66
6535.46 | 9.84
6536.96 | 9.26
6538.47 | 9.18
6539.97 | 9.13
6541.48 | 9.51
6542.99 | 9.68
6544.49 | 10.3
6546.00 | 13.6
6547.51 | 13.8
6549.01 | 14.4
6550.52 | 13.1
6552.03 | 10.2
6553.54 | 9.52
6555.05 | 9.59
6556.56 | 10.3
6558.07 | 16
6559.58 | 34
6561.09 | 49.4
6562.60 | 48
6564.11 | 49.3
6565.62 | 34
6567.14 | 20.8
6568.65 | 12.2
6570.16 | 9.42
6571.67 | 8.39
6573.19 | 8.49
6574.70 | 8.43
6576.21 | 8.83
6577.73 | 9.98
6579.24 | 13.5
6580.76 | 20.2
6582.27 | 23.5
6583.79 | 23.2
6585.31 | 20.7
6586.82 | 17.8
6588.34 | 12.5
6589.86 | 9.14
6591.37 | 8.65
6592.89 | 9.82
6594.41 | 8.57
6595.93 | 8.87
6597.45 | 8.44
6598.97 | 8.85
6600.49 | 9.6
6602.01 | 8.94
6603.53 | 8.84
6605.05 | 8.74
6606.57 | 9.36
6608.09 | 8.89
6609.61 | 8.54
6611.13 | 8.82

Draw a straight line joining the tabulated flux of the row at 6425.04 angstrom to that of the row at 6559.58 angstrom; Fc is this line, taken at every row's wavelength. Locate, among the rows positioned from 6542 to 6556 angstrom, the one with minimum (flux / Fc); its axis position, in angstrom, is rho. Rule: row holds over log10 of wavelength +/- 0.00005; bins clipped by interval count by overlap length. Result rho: 6555.05 angstrom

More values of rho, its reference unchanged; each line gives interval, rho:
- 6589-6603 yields 6597.45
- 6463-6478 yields 6472.56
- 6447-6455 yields 6453.21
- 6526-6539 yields 6533.95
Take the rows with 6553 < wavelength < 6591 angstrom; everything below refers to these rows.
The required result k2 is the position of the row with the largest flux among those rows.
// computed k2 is 6561.09 angstrom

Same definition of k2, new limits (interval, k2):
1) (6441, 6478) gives 6442.82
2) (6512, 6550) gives 6549.01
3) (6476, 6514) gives 6483.00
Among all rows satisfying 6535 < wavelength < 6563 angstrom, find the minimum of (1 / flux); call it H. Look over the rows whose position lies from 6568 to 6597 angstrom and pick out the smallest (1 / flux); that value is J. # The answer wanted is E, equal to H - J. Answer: -0.022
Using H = 0.020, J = 0.04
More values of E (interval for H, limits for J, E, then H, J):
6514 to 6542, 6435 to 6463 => -0.005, 0.096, 0.10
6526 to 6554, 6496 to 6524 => -0.027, 0.069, 0.10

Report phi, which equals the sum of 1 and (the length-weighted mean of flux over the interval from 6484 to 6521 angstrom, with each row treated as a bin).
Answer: 10.0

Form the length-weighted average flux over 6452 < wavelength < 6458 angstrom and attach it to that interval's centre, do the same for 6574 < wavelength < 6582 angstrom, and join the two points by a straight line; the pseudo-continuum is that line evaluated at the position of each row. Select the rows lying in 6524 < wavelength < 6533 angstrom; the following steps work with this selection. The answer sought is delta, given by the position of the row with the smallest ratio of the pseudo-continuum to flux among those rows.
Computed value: 6532.45 angstrom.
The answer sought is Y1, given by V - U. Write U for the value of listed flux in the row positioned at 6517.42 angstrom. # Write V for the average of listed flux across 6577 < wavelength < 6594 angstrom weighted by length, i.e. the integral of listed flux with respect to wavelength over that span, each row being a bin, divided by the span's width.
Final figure 6.5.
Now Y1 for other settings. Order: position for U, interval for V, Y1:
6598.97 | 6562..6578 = 11.0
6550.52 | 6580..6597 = 1.6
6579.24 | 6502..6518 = -4.2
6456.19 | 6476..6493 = -0.4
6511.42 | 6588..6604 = -0.1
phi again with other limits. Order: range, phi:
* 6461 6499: 10.0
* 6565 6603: 14.2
